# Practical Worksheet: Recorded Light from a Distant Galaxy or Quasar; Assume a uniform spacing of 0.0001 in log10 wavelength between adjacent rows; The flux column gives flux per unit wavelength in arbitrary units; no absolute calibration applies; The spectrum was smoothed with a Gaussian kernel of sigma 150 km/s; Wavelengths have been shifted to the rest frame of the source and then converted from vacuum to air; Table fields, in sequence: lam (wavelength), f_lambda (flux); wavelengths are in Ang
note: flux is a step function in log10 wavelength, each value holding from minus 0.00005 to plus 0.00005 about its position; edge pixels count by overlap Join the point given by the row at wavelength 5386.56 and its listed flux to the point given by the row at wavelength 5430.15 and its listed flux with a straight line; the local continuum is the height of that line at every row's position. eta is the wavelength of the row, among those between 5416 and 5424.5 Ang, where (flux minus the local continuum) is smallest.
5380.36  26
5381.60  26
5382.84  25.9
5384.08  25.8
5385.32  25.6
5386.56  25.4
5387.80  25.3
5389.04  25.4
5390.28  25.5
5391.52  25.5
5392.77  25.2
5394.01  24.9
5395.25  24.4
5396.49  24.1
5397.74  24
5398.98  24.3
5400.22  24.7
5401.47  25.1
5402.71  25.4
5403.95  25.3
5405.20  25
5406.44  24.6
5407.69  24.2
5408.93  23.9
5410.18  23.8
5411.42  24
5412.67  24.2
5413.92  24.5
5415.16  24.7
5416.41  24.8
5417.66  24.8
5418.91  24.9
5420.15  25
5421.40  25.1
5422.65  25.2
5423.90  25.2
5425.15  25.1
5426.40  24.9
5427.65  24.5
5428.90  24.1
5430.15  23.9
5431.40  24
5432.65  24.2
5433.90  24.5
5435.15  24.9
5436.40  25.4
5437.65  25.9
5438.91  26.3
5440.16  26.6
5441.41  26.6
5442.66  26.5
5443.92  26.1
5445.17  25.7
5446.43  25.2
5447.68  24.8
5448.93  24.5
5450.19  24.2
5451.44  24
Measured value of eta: 5416.41 Ang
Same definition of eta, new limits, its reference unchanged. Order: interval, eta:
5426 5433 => 5430.15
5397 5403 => 5397.74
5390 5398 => 5397.74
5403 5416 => 5410.18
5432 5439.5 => 5432.65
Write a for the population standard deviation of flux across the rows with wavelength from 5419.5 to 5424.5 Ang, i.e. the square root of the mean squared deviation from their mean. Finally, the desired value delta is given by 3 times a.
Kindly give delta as 0.2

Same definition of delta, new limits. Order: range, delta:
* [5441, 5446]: 1.1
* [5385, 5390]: 0.3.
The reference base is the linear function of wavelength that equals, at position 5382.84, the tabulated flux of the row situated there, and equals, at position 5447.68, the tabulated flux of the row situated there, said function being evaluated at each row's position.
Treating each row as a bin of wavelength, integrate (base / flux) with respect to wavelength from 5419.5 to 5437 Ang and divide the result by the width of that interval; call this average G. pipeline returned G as 1.02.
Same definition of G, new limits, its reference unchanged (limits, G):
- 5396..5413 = 1.04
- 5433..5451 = 0.98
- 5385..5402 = 1.03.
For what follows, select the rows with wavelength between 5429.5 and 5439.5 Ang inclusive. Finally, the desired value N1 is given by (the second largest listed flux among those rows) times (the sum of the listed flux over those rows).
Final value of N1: 5157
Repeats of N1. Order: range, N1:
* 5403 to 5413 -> 4875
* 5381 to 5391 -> 5307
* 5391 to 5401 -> 4967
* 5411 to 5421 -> 4903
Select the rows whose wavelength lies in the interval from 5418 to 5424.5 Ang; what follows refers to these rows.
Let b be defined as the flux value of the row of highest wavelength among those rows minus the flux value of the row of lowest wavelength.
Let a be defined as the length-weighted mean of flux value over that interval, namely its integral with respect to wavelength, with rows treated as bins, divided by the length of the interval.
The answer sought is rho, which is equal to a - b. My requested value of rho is 24.8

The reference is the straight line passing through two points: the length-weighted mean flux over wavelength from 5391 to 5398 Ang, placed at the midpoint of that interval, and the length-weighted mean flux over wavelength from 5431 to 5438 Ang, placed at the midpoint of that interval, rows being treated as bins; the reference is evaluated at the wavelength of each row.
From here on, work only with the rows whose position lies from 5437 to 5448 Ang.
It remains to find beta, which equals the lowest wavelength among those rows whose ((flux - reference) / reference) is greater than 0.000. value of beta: 5437.65 Ang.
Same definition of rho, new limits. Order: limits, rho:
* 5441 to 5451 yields 27.8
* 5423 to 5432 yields 25.7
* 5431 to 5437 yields 23.2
